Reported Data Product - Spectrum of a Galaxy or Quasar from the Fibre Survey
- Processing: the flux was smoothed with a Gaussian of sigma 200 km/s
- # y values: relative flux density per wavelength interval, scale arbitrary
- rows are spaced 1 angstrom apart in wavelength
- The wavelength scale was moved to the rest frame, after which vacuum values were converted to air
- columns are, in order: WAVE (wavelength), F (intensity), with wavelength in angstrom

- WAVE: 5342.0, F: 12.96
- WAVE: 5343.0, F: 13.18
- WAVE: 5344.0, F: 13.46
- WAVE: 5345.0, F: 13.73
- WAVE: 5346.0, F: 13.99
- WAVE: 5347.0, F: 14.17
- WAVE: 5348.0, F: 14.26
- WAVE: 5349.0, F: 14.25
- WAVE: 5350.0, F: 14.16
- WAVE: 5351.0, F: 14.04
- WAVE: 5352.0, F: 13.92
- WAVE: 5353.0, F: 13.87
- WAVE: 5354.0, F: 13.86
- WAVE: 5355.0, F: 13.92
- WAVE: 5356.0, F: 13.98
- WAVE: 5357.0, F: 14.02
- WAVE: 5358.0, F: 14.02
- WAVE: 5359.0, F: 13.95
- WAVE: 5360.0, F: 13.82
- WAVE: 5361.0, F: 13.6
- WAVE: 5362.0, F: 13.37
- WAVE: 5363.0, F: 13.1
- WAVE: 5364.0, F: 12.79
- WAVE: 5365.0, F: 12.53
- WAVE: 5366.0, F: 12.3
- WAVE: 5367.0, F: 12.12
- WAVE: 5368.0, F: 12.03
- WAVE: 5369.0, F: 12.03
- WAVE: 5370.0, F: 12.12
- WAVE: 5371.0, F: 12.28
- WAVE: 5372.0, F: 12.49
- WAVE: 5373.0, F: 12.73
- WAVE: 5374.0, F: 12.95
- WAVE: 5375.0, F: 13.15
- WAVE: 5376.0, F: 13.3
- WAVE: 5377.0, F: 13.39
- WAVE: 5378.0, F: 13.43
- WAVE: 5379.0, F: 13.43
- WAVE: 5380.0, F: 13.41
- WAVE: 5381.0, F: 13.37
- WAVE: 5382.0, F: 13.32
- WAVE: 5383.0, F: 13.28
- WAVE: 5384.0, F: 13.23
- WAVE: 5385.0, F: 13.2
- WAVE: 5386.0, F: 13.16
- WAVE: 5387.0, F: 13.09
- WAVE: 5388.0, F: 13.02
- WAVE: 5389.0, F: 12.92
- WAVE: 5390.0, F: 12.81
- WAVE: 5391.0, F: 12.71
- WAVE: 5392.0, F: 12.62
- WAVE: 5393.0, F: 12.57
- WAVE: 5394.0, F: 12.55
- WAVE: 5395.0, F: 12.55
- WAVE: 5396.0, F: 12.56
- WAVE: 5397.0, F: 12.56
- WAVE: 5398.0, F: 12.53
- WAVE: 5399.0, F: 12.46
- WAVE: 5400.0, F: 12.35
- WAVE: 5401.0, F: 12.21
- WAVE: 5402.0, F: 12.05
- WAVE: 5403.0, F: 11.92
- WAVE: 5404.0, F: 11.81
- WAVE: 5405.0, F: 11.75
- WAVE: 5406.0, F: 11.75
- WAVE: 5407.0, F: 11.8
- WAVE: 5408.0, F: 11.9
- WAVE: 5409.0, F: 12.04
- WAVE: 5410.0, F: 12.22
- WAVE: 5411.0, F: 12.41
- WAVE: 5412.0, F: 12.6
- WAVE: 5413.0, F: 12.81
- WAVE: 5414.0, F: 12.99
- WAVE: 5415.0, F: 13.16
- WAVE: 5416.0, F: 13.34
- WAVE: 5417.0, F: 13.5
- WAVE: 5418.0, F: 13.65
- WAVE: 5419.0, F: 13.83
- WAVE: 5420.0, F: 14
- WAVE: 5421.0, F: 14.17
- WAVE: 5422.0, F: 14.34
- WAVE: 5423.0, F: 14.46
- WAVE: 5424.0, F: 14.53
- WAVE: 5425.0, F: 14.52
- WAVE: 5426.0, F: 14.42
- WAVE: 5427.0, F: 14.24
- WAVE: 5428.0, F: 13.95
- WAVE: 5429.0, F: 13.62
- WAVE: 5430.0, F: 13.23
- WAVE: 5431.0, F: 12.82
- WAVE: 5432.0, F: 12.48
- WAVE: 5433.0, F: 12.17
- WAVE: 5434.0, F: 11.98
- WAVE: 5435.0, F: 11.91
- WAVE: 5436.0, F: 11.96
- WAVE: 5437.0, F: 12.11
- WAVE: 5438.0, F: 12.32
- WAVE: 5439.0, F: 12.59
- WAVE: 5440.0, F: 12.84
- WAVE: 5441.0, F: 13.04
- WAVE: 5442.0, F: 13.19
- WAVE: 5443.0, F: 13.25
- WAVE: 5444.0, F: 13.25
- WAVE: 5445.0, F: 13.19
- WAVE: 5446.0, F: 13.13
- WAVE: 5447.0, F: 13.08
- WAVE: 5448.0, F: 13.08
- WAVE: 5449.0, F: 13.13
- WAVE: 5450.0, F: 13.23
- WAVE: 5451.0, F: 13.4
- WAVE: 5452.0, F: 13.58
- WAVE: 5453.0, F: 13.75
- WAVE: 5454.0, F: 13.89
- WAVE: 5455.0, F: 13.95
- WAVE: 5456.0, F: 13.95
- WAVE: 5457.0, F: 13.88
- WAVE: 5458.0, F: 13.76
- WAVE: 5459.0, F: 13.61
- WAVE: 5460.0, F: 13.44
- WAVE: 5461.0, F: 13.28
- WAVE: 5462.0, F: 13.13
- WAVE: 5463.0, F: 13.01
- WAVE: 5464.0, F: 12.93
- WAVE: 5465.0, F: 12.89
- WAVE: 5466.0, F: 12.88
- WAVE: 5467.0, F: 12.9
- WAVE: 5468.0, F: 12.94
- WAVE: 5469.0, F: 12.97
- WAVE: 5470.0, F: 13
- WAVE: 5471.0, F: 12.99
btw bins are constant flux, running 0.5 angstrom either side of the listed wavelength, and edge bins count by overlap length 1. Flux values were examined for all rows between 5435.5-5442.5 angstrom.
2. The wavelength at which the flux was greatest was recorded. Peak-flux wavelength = 5442.0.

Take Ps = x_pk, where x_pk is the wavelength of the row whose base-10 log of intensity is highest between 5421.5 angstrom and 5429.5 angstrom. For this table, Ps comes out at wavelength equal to 5424.0 angstrom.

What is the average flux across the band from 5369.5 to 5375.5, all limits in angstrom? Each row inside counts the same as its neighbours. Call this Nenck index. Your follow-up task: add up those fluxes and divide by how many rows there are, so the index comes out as 12.6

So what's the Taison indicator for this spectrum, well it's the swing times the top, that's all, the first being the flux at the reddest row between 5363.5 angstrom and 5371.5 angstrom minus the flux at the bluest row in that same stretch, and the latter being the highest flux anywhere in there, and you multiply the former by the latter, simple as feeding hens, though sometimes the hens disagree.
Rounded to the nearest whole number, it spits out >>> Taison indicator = -7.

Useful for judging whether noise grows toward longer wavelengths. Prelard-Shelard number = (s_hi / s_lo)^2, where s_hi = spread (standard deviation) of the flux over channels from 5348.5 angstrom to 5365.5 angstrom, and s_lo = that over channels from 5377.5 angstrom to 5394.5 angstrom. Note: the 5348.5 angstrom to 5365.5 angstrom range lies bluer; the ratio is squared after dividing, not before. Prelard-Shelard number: 2.4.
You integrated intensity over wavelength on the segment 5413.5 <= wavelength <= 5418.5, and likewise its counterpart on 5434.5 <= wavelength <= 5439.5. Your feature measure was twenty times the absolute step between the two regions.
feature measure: 115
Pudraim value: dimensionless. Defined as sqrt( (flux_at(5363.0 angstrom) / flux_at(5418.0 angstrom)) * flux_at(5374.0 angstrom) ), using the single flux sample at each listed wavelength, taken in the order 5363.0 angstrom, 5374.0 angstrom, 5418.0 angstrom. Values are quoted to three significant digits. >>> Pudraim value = 3.53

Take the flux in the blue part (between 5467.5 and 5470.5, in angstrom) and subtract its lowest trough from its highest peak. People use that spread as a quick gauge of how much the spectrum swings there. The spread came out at 0.1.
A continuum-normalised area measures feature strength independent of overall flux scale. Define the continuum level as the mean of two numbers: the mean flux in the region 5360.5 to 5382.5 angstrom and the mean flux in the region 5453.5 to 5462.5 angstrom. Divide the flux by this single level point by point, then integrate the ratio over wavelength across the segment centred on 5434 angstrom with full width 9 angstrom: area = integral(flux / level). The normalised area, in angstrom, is 8.4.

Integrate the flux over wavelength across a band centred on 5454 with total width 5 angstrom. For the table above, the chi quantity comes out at 69.1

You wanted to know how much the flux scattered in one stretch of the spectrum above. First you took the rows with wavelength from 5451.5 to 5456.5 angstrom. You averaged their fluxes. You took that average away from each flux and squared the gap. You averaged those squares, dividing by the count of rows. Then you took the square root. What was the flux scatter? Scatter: 0.14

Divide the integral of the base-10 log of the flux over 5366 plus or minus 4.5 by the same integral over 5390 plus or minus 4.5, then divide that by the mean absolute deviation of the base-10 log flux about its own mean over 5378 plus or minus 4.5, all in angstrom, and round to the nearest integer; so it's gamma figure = 262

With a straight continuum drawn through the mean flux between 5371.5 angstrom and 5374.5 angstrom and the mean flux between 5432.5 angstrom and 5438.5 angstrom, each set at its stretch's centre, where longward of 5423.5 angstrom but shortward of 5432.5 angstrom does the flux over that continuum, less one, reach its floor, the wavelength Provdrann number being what 5432.0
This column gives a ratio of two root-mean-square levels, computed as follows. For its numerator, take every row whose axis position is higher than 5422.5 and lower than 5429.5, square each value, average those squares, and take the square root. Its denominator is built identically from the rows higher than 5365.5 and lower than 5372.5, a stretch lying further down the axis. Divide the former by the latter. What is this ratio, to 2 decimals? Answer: 1.17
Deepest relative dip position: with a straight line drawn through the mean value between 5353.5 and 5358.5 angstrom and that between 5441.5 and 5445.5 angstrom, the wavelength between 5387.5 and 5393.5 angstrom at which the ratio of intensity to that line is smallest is 5393.0 angstrom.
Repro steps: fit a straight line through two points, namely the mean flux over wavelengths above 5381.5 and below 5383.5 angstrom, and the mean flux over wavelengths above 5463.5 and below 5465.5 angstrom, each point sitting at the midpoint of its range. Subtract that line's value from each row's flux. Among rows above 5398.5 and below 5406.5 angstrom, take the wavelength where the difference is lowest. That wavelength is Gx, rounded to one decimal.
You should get 5405.0 angstrom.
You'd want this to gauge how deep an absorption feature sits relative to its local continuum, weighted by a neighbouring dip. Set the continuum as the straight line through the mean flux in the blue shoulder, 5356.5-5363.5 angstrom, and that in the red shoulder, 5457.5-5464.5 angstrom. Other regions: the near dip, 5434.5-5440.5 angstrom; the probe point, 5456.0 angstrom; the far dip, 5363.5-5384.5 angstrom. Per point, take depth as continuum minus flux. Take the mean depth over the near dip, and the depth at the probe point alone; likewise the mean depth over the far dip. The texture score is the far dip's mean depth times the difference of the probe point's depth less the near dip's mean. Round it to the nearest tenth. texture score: -1.4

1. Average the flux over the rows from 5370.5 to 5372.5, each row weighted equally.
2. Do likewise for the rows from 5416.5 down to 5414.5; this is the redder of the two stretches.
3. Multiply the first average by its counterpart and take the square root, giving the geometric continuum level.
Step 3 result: 12.8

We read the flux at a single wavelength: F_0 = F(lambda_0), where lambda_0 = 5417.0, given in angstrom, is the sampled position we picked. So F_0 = 13.5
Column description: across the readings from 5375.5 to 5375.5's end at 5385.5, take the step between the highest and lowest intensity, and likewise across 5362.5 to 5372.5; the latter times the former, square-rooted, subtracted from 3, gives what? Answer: 2.5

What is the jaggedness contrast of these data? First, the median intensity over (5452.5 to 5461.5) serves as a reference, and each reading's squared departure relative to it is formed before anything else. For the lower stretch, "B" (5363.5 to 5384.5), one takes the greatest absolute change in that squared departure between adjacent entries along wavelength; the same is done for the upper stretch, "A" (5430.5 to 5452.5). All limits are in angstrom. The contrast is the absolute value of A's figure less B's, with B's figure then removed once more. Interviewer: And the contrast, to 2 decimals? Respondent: -0.35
